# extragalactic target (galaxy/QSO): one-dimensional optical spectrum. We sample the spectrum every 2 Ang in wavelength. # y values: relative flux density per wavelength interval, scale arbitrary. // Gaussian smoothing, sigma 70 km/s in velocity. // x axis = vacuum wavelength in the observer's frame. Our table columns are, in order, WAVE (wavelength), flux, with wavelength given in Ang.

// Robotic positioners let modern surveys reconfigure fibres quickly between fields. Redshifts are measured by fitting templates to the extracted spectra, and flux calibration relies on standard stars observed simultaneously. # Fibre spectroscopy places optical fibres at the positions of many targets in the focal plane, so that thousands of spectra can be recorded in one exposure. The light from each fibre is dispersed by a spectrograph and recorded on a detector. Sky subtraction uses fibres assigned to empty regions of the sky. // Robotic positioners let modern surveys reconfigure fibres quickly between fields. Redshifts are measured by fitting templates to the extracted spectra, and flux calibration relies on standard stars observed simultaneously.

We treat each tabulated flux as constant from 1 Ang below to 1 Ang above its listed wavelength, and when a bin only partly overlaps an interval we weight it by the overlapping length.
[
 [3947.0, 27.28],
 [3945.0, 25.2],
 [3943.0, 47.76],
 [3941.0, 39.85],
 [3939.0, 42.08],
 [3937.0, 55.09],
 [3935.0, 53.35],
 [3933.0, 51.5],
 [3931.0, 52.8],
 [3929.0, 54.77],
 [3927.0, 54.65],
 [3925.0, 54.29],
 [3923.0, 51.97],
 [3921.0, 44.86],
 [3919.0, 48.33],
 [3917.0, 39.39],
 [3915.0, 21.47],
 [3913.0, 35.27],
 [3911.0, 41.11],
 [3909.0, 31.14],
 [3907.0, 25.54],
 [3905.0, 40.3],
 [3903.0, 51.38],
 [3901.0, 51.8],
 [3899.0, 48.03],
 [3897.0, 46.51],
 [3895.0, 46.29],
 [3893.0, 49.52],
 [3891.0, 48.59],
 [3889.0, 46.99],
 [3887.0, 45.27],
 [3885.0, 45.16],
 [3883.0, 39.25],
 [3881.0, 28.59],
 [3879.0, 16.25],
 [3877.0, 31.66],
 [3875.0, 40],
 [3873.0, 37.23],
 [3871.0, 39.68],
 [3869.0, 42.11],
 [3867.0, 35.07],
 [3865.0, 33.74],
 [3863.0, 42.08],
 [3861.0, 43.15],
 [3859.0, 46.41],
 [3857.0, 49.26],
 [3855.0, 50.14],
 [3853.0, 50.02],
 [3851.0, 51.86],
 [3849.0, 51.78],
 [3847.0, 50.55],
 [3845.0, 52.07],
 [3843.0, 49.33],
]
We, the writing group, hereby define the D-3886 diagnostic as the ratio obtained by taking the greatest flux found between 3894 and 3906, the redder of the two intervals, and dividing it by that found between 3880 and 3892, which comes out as 1.07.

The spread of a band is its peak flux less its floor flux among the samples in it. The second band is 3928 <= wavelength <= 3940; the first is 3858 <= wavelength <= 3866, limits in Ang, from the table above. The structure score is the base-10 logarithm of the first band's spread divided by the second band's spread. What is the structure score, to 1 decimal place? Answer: 0.0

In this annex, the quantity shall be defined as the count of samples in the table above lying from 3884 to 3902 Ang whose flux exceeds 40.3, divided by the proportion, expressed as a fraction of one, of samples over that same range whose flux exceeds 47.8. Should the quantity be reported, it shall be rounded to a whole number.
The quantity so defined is 20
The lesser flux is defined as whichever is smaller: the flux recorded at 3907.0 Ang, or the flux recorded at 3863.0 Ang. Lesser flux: 26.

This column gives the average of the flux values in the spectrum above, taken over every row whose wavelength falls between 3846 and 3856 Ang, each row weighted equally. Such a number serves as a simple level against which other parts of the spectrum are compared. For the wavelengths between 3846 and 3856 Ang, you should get 51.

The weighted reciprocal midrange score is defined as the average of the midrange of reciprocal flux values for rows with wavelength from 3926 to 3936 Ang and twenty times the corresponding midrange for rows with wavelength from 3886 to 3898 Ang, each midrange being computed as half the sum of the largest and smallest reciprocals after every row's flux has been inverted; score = 0.221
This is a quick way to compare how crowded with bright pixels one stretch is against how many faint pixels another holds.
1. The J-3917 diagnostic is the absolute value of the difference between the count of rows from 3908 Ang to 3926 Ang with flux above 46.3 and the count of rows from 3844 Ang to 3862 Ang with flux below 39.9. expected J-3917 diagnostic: 3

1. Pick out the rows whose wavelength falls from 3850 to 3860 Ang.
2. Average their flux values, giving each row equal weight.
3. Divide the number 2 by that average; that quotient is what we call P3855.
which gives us 0.0404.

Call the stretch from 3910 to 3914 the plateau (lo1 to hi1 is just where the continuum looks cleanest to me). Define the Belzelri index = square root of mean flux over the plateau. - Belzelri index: 6.2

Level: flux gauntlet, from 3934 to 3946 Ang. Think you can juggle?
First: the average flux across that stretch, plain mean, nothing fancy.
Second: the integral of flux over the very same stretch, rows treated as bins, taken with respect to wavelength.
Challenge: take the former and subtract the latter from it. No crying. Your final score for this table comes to -483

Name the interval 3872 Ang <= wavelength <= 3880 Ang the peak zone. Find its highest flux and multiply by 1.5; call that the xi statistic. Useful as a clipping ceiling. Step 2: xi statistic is 60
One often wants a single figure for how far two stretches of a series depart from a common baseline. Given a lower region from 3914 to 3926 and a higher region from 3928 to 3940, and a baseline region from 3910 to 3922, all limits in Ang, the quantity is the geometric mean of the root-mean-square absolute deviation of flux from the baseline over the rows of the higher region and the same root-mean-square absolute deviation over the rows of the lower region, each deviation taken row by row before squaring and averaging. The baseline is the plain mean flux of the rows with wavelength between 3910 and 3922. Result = 13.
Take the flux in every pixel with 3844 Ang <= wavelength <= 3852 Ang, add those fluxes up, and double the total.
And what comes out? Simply 413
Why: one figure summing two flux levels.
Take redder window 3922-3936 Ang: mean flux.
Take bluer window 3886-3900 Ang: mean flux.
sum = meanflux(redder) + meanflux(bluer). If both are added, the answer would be 101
